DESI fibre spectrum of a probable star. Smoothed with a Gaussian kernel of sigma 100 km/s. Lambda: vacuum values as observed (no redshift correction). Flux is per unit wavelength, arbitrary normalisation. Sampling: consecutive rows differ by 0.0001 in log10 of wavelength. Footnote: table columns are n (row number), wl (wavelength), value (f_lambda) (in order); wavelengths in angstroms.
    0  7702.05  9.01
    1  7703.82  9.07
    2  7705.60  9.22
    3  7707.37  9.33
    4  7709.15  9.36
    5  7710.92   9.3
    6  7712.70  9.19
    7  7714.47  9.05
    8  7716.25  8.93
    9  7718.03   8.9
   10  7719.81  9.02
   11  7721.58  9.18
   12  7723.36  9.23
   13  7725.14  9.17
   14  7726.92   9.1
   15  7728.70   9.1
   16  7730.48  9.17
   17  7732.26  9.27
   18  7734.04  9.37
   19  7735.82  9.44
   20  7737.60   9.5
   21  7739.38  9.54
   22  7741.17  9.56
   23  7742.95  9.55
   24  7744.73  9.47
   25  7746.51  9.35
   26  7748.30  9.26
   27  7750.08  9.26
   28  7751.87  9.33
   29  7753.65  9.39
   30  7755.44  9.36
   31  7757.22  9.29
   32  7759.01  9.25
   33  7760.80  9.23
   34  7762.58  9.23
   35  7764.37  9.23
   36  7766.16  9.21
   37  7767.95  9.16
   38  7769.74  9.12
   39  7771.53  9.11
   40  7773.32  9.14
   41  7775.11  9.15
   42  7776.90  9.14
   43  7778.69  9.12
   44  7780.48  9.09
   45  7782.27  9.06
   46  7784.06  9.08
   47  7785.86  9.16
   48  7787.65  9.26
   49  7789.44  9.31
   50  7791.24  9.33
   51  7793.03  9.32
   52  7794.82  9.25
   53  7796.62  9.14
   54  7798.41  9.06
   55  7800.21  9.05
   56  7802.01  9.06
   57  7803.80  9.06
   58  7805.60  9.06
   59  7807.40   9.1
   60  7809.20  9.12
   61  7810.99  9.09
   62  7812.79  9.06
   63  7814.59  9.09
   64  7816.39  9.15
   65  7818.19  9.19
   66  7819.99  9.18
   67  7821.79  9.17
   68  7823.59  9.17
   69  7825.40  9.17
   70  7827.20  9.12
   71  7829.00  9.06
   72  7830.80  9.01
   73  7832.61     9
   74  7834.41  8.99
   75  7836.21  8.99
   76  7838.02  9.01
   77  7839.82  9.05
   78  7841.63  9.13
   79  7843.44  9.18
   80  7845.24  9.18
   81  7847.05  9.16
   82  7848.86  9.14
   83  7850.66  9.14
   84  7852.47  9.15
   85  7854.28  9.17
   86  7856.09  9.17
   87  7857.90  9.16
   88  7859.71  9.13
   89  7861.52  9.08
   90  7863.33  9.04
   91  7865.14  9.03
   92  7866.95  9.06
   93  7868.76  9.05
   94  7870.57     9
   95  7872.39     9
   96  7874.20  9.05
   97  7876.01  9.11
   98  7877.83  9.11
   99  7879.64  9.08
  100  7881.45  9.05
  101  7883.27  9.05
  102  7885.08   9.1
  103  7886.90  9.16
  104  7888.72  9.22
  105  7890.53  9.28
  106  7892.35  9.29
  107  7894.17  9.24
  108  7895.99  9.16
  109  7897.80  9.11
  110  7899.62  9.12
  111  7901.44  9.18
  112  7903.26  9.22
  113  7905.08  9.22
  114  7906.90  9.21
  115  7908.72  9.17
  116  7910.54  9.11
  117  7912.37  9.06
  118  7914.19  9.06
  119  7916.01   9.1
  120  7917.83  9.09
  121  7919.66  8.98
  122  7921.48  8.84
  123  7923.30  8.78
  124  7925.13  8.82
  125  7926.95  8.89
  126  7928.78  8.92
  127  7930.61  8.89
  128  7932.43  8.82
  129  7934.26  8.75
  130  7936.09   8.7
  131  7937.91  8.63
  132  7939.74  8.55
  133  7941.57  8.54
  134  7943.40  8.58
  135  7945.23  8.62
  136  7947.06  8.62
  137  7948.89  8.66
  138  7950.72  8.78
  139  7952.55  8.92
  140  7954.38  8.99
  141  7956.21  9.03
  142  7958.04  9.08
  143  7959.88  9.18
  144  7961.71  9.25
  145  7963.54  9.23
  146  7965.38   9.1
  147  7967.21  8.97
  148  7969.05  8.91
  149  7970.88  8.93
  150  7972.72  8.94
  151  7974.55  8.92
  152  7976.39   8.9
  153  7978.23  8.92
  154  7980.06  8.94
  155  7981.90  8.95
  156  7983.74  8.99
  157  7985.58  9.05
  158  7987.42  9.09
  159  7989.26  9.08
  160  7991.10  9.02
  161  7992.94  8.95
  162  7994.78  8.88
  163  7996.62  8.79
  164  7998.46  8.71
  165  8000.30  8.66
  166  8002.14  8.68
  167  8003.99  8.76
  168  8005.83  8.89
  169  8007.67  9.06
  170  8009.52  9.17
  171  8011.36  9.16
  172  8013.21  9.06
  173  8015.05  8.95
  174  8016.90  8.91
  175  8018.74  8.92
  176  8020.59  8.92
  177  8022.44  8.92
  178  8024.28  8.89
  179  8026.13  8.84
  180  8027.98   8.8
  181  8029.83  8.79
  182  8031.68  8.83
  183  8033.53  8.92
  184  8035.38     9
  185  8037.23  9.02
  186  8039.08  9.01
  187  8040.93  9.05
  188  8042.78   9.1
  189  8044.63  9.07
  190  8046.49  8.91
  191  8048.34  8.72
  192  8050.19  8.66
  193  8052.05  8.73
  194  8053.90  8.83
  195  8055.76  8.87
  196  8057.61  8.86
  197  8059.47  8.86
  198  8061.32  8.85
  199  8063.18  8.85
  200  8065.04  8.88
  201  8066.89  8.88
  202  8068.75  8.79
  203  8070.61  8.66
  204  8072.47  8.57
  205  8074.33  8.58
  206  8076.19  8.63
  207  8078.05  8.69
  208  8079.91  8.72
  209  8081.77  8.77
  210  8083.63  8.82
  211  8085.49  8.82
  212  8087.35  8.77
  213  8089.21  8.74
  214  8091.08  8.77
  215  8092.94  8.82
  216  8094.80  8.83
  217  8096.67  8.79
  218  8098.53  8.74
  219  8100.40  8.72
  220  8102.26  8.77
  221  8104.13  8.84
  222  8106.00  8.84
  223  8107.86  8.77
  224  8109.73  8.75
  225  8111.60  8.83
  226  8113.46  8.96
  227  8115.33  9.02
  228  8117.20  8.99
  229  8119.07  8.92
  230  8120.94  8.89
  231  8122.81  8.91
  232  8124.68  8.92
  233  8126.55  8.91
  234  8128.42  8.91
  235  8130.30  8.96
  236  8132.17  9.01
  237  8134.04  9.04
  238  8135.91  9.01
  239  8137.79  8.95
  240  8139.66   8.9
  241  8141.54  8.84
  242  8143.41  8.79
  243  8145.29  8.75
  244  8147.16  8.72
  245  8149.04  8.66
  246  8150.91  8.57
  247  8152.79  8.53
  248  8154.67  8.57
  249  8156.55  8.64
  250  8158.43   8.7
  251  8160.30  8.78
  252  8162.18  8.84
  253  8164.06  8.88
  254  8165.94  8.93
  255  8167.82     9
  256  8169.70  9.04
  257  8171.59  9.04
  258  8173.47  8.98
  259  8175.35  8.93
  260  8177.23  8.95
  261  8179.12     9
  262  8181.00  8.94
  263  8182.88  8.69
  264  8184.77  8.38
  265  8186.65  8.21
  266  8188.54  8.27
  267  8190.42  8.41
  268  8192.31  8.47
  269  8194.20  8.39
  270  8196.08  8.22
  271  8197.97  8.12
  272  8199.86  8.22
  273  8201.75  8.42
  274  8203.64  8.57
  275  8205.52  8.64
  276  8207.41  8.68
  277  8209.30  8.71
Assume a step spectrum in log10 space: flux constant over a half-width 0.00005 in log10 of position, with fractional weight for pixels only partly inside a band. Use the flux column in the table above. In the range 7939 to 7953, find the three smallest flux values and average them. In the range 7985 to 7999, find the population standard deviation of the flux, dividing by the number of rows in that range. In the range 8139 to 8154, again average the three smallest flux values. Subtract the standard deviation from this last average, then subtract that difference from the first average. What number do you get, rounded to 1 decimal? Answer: 0.1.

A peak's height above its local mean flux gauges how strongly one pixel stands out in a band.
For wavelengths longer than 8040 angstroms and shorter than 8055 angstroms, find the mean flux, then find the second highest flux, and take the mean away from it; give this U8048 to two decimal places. 0.19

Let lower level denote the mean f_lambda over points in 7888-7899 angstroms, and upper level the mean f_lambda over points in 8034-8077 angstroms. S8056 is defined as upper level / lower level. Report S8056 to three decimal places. 0.959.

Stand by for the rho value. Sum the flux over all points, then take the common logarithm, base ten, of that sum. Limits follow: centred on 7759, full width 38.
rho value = 2.29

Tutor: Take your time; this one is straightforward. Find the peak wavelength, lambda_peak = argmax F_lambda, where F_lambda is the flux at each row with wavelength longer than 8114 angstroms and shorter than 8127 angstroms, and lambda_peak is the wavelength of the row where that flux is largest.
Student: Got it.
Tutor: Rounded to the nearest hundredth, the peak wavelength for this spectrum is 8115.33 angstroms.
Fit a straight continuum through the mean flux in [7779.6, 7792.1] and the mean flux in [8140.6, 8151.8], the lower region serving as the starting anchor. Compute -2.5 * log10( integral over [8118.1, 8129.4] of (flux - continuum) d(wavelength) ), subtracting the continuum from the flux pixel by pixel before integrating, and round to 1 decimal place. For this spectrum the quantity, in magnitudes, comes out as -0.6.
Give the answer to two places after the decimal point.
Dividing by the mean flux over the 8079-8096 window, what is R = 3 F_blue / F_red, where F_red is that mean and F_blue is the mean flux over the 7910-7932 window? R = 3.06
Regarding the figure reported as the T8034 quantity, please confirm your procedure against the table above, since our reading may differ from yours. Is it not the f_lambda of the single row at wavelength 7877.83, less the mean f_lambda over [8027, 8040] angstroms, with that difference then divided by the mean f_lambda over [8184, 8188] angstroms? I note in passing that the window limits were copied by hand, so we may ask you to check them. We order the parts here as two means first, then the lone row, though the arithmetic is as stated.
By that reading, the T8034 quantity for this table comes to 0.02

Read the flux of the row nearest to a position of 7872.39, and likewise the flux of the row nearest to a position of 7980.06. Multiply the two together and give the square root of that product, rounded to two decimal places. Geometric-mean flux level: 8.97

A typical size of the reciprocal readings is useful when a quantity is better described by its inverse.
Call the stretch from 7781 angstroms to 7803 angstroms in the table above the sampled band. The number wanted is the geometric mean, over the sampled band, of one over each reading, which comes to 0.109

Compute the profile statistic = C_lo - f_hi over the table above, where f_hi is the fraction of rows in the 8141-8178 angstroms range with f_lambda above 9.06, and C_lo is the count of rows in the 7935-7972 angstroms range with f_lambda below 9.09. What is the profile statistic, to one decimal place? 16.0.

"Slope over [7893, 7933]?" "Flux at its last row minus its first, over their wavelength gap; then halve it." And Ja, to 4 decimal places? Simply -0.0055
